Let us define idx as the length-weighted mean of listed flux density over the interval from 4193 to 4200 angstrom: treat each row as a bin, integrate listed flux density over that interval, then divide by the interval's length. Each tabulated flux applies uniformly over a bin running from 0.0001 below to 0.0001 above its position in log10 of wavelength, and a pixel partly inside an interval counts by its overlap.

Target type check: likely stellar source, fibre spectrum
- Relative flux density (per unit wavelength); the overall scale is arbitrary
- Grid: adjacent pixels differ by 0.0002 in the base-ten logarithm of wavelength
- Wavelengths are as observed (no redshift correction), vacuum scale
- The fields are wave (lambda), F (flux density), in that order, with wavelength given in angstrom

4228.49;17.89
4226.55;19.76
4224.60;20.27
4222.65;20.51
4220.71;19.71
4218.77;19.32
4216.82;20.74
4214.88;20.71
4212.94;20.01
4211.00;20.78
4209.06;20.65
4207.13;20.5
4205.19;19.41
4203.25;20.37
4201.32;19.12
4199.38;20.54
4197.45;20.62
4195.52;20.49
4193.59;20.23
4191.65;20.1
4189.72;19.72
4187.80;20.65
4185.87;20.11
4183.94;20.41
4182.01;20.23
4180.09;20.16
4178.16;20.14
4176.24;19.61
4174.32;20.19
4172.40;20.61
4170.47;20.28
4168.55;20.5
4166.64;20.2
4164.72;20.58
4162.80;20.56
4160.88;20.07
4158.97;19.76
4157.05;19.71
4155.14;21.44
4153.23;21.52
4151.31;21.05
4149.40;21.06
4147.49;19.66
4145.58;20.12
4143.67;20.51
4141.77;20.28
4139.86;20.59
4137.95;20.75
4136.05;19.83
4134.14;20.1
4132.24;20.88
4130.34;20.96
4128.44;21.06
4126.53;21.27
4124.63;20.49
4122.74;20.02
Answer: 20.5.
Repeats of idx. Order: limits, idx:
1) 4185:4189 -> 20.4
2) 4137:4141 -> 20.6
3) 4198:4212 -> 20.2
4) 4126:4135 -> 20.8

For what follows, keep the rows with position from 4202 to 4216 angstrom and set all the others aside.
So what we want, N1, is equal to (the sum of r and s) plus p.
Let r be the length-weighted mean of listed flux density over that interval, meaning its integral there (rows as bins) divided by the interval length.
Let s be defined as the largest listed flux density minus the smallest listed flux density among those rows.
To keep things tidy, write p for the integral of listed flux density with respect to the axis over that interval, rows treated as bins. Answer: 306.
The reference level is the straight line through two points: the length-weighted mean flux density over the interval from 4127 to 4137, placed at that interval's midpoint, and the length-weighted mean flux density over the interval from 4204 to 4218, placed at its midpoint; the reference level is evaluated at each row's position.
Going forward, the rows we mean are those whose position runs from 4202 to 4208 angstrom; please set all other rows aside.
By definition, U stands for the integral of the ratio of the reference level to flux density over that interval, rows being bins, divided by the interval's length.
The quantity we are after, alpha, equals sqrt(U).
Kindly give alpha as 1.01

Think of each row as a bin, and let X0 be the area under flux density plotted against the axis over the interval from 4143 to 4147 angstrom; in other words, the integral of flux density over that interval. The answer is 81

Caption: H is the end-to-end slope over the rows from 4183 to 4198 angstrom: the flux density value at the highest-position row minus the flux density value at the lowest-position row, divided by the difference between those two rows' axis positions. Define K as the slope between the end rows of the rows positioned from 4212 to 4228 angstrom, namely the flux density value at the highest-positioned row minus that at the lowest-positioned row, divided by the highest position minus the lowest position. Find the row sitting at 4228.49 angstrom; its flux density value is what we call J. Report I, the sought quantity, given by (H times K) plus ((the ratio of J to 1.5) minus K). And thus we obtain 11.9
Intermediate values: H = 0.016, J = 17.89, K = -0.02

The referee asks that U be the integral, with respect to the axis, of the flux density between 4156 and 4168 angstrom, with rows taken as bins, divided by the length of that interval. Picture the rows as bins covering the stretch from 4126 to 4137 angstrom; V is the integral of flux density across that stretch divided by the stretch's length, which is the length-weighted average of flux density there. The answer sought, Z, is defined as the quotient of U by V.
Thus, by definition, 0.977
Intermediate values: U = 20.2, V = 20.65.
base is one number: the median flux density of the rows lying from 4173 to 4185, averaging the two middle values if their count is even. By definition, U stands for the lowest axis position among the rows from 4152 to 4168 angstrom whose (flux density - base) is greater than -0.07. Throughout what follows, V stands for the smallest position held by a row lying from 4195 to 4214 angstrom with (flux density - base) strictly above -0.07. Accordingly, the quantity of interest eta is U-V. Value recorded -42.3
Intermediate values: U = 4153.23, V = 4195.52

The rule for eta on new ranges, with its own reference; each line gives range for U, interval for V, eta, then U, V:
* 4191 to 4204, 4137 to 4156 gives 55.6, 4193.59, 4137.95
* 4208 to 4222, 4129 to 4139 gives 78.7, 4209.06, 4130.34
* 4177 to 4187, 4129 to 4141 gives 47.8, 4178.16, 4130.34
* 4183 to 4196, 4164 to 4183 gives 19.2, 4183.94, 4164.72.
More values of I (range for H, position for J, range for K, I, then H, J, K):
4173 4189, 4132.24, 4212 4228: 13.9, 0.034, 20.88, -0.02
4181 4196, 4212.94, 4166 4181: 13.3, 0.019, 20.01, 0.00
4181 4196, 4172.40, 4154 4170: 13.8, 0.019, 20.61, -0.07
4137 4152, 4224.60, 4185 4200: 13.5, 0.022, 20.27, 0.03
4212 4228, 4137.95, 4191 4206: 13.9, -0.018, 20.75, -0.05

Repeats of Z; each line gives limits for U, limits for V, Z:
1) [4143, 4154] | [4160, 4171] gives 1.012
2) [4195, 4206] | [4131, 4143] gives 0.983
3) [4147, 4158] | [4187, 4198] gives 1.024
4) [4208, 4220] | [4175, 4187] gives 1.012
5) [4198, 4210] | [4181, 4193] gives 0.996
